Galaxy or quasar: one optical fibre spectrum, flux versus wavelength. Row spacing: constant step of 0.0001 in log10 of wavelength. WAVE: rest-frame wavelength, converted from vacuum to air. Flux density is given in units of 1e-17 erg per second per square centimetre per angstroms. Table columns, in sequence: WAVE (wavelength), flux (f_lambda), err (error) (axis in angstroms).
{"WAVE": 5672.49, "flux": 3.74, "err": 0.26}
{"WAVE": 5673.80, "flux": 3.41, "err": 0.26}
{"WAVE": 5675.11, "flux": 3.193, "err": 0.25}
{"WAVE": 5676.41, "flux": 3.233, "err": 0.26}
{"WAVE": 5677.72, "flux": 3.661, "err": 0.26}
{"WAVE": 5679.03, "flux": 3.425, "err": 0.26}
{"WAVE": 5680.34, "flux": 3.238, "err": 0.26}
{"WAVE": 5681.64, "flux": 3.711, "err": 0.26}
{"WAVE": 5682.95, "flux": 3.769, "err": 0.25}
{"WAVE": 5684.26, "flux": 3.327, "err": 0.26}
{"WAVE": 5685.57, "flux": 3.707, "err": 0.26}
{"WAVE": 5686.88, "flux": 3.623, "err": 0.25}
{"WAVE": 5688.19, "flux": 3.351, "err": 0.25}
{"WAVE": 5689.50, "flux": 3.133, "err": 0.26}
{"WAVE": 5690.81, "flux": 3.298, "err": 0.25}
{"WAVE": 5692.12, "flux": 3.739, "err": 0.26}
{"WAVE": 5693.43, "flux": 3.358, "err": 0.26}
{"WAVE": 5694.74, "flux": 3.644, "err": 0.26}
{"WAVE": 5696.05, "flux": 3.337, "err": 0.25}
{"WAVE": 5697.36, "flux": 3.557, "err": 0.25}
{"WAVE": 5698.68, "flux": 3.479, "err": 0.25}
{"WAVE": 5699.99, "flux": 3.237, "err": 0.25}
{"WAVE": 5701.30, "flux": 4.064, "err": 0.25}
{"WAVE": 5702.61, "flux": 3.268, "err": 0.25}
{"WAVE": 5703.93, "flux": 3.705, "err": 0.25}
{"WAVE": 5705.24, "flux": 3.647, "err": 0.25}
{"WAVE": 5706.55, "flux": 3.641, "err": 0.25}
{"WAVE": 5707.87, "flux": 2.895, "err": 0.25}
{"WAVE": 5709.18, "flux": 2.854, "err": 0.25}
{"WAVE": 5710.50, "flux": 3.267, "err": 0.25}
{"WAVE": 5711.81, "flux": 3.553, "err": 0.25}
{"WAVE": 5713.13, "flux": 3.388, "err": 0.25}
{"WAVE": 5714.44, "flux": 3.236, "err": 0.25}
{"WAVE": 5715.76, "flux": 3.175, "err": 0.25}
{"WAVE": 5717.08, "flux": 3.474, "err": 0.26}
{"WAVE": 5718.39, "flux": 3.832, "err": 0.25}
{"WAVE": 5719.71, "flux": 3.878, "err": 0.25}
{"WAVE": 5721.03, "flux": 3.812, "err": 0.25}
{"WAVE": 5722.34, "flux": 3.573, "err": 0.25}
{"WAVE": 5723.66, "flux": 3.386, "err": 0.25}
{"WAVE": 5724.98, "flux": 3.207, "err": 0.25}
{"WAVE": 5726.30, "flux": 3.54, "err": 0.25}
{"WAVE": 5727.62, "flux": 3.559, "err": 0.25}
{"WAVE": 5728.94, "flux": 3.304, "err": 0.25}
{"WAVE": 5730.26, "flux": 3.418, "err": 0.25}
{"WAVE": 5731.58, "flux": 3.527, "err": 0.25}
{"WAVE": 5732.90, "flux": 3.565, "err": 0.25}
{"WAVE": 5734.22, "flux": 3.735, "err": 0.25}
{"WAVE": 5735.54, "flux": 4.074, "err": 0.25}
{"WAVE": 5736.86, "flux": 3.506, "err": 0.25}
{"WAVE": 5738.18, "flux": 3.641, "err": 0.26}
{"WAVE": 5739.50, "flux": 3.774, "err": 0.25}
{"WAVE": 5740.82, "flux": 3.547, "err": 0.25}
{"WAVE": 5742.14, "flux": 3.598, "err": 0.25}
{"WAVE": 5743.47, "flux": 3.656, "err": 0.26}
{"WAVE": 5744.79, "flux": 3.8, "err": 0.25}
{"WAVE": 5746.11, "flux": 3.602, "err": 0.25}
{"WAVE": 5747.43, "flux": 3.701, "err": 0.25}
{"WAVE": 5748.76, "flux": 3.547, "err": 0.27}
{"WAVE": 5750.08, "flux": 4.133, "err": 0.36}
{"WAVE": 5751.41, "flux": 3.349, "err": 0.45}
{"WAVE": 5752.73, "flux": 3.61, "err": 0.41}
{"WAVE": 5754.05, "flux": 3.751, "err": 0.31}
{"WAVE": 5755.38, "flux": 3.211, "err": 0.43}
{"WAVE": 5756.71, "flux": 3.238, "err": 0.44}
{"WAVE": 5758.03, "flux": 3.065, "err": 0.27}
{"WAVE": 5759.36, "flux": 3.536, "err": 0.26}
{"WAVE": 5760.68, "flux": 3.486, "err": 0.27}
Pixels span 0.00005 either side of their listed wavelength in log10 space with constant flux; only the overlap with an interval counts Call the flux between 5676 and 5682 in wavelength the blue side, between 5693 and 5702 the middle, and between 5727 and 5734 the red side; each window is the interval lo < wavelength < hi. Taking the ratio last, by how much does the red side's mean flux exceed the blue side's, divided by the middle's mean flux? 0.01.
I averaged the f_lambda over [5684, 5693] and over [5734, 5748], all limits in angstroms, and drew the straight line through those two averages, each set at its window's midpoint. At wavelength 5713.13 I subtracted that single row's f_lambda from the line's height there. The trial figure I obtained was 0.2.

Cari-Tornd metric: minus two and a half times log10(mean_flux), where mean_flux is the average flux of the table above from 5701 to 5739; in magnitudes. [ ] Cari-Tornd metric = -1.36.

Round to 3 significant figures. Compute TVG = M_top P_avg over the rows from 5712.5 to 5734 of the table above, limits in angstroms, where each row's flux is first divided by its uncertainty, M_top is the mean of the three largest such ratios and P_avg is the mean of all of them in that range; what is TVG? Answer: 214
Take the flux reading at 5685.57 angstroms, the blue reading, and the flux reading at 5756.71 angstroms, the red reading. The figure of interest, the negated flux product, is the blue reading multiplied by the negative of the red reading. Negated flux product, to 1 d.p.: -12.0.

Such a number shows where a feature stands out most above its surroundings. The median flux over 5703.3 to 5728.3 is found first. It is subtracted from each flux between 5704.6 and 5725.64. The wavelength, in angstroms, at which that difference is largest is 5719.71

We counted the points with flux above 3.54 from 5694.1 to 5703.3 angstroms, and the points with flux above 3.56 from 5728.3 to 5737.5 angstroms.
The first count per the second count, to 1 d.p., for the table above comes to 1.0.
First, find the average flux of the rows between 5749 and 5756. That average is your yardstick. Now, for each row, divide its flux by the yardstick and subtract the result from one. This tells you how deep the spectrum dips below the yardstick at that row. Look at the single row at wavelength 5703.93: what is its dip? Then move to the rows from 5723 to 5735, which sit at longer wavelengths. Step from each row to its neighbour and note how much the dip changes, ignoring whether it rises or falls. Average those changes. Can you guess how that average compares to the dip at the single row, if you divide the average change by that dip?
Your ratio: -1.6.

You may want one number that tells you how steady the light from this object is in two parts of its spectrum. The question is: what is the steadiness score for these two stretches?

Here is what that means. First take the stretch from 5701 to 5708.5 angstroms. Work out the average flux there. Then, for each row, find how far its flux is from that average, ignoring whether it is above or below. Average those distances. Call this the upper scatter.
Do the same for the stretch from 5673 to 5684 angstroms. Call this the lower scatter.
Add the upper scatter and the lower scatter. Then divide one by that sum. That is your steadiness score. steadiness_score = 2.01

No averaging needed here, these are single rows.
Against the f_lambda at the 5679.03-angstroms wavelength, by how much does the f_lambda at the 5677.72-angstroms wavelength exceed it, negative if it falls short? 0.24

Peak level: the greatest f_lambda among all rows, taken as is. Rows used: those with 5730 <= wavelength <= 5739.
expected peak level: 4.074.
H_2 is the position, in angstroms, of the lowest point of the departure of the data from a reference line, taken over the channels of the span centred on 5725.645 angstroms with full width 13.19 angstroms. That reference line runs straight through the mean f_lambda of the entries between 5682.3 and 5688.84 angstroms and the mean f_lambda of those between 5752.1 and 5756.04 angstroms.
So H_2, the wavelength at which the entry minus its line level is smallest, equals 5724.98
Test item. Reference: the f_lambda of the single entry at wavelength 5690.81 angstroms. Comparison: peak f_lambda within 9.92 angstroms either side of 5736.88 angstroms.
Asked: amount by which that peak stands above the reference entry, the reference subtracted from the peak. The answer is 0.78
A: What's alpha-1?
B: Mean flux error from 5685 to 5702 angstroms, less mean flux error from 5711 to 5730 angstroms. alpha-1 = 0.003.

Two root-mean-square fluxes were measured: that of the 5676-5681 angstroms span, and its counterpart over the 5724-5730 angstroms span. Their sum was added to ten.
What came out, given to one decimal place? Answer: 16.8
